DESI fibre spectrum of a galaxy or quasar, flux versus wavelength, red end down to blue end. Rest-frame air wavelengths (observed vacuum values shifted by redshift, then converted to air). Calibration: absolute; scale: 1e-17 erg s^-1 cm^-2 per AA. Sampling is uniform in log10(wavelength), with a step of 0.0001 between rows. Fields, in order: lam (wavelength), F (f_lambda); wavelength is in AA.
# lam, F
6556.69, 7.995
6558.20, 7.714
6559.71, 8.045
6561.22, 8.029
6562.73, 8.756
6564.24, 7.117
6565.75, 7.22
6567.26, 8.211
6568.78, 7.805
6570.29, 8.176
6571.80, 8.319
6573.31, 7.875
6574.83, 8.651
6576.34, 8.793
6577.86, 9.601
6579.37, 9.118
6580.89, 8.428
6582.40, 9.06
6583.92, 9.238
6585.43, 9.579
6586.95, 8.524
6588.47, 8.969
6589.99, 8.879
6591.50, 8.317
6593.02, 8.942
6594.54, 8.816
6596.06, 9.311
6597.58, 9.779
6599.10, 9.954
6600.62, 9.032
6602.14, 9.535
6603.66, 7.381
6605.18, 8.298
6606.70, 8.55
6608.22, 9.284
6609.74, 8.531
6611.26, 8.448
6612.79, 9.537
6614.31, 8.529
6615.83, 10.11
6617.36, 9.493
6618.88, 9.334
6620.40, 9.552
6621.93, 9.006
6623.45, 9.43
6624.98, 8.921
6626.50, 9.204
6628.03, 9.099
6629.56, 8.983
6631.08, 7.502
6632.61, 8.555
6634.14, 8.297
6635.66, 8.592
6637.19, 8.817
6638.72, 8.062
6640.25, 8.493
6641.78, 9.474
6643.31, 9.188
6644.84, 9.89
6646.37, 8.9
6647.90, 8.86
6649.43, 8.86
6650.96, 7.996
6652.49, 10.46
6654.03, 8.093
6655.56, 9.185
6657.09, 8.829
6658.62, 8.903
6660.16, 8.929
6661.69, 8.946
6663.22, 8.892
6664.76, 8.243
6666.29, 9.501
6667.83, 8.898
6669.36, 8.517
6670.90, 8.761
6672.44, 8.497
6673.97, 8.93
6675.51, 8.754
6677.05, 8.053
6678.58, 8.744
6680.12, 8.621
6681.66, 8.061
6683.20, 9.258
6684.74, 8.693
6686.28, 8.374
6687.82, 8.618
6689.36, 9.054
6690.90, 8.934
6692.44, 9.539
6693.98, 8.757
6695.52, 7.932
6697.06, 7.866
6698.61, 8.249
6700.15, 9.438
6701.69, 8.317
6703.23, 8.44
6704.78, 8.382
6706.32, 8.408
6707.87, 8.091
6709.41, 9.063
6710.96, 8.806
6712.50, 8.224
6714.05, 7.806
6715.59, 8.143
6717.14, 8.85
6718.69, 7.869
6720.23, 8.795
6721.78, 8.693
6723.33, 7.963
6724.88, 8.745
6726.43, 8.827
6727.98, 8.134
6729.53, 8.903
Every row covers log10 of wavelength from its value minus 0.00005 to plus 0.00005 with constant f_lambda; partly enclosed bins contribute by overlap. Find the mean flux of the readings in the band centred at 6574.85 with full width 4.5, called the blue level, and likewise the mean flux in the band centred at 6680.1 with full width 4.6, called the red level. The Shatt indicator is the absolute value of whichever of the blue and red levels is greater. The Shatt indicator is 8.48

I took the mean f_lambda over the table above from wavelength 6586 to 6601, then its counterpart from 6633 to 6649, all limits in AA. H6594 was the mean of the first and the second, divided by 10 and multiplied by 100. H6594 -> 89.5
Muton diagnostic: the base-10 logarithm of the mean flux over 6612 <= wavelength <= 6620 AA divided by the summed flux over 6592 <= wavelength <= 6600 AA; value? -0.70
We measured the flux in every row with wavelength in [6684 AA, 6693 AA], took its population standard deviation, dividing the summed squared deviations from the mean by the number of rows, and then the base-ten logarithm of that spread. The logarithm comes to -0.43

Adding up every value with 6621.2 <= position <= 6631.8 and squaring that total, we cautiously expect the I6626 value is 3862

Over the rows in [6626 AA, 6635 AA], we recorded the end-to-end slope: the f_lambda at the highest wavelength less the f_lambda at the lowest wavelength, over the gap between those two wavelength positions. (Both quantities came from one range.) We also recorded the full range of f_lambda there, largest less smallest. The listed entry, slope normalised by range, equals -0.070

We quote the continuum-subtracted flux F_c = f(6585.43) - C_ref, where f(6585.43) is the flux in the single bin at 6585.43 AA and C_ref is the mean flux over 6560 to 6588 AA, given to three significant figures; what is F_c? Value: 1.11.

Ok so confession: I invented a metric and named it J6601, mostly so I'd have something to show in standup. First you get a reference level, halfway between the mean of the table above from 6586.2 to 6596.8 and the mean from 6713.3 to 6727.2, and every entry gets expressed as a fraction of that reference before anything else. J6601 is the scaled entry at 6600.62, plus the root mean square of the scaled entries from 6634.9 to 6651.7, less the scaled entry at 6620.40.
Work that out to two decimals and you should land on 0.97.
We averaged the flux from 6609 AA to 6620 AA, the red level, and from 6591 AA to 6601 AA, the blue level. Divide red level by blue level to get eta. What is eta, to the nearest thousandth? 0.997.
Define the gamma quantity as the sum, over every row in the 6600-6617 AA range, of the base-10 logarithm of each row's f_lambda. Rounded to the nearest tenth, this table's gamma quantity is 10.4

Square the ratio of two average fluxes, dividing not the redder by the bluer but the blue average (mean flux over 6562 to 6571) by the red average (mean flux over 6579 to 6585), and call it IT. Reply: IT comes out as 0.77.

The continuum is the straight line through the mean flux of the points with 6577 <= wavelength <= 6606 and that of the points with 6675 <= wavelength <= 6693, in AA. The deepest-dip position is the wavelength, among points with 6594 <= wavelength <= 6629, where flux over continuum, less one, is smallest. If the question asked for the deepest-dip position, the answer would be 6603.66 AA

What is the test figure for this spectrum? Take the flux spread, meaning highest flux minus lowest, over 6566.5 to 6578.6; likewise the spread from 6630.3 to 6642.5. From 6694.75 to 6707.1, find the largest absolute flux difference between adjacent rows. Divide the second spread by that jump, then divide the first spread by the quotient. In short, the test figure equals 1.08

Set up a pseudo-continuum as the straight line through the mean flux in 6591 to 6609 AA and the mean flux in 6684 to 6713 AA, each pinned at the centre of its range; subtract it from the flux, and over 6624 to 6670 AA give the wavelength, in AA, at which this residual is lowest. 6631.08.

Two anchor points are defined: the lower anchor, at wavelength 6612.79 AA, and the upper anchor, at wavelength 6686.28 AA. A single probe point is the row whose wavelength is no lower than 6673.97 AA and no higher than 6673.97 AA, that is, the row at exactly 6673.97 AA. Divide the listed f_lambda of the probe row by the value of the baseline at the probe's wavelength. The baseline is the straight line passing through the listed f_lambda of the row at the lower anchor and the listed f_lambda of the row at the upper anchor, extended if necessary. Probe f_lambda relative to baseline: 1.04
